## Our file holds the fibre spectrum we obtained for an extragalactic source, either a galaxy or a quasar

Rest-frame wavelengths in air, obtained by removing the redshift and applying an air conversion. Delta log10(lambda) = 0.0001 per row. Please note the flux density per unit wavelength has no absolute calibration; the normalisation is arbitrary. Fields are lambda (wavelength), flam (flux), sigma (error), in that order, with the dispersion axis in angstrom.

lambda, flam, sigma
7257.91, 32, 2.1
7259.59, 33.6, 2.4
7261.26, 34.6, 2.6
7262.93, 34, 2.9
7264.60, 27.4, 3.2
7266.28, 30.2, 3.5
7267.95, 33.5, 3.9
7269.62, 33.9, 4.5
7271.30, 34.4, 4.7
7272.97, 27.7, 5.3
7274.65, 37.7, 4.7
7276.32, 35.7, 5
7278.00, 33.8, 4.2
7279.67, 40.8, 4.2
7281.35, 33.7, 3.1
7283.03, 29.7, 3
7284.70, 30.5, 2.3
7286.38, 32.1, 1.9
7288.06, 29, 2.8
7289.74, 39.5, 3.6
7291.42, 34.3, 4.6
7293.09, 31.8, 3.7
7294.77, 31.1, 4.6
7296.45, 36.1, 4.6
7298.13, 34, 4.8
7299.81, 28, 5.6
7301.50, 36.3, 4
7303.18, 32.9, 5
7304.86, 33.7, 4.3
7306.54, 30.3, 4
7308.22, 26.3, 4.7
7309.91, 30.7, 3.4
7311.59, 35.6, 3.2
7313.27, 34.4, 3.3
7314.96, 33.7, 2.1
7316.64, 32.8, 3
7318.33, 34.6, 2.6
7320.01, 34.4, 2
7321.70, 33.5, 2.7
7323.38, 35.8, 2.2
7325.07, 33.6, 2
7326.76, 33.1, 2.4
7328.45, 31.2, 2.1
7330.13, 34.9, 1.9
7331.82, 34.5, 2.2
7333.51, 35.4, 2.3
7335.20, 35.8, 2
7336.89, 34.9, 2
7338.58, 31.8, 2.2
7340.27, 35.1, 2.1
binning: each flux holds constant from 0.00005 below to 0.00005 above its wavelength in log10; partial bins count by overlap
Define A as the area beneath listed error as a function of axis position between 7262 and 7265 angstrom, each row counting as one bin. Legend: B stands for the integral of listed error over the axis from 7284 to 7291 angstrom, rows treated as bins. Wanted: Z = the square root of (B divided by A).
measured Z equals 1.46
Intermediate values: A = 9.1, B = 19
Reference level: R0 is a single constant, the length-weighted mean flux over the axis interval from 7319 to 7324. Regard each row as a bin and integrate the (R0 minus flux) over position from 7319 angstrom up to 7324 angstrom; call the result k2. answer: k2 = 0.2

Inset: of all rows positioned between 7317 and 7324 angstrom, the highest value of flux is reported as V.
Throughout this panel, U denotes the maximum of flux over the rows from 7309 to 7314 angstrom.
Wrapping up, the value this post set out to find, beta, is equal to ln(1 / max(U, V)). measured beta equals -3.58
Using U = 35.6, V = 35.8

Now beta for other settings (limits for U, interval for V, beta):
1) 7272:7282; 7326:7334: -3.71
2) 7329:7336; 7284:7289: -3.58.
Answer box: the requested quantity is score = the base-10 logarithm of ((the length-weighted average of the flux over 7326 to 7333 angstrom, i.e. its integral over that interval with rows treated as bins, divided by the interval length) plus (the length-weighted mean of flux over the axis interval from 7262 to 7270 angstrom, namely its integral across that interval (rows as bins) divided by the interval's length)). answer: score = 1.815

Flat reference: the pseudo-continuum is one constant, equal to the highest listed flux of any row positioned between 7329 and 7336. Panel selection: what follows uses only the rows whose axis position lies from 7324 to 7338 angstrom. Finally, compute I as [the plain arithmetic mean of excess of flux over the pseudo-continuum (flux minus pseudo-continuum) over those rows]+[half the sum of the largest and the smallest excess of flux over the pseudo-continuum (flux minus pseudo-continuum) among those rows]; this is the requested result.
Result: -4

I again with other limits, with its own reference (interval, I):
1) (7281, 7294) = -5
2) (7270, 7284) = -3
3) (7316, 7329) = -4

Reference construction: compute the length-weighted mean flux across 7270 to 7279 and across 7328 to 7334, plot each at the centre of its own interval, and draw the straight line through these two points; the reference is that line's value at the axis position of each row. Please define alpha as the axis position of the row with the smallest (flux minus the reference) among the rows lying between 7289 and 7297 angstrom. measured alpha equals 7294.77 angstrom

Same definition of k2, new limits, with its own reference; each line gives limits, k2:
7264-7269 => 19.5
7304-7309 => 22.0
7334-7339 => 0.5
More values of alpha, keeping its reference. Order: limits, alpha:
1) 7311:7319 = 7316.64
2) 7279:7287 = 7283.03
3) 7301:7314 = 7308.22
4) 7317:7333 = 7328.45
